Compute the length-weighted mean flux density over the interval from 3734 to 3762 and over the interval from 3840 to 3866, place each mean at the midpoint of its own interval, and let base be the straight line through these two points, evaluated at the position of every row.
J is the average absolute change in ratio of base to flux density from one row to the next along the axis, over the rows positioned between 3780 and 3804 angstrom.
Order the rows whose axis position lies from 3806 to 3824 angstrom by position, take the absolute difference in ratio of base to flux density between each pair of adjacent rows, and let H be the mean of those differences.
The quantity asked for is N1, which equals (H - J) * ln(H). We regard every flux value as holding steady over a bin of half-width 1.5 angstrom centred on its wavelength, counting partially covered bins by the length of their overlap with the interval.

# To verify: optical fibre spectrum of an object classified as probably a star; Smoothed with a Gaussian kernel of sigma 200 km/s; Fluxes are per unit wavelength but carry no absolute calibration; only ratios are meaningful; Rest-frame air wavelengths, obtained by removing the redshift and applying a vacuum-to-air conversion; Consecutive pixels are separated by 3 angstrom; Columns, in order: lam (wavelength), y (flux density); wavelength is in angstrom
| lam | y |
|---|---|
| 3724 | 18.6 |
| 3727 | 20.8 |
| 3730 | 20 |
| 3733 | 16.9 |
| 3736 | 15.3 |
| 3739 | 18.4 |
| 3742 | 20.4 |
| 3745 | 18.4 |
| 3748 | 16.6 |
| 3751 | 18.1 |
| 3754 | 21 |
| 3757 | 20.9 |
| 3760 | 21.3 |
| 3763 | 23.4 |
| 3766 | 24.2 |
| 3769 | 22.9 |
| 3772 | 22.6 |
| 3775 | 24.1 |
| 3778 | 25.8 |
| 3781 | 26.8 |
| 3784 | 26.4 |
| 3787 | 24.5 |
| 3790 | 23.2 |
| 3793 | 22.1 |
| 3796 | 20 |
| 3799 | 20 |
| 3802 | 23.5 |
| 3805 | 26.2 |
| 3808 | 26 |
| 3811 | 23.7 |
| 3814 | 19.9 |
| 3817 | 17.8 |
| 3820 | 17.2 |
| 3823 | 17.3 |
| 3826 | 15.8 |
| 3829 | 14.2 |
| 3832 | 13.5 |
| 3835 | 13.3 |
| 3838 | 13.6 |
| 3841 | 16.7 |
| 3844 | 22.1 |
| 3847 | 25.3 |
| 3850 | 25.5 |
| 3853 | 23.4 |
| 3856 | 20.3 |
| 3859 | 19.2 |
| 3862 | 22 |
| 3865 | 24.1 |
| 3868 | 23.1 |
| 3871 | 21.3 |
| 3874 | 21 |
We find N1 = -0.06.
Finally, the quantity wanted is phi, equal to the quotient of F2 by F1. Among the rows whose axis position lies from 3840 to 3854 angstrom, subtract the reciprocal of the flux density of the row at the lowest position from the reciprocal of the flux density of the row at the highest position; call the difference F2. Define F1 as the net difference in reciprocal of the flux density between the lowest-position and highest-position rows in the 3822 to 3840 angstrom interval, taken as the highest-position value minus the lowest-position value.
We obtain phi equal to -1.1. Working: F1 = 0.016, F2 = -0.017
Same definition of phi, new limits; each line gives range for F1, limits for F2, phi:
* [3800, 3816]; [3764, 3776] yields 0.0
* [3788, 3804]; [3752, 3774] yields 6.1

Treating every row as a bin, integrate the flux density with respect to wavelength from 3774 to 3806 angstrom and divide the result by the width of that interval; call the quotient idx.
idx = 23.8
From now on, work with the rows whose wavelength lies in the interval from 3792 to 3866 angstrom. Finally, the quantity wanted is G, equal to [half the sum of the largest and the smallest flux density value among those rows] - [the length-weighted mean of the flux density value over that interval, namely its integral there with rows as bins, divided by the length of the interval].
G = -0.3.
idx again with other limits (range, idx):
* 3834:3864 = 20.3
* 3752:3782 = 23.2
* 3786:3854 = 20.2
